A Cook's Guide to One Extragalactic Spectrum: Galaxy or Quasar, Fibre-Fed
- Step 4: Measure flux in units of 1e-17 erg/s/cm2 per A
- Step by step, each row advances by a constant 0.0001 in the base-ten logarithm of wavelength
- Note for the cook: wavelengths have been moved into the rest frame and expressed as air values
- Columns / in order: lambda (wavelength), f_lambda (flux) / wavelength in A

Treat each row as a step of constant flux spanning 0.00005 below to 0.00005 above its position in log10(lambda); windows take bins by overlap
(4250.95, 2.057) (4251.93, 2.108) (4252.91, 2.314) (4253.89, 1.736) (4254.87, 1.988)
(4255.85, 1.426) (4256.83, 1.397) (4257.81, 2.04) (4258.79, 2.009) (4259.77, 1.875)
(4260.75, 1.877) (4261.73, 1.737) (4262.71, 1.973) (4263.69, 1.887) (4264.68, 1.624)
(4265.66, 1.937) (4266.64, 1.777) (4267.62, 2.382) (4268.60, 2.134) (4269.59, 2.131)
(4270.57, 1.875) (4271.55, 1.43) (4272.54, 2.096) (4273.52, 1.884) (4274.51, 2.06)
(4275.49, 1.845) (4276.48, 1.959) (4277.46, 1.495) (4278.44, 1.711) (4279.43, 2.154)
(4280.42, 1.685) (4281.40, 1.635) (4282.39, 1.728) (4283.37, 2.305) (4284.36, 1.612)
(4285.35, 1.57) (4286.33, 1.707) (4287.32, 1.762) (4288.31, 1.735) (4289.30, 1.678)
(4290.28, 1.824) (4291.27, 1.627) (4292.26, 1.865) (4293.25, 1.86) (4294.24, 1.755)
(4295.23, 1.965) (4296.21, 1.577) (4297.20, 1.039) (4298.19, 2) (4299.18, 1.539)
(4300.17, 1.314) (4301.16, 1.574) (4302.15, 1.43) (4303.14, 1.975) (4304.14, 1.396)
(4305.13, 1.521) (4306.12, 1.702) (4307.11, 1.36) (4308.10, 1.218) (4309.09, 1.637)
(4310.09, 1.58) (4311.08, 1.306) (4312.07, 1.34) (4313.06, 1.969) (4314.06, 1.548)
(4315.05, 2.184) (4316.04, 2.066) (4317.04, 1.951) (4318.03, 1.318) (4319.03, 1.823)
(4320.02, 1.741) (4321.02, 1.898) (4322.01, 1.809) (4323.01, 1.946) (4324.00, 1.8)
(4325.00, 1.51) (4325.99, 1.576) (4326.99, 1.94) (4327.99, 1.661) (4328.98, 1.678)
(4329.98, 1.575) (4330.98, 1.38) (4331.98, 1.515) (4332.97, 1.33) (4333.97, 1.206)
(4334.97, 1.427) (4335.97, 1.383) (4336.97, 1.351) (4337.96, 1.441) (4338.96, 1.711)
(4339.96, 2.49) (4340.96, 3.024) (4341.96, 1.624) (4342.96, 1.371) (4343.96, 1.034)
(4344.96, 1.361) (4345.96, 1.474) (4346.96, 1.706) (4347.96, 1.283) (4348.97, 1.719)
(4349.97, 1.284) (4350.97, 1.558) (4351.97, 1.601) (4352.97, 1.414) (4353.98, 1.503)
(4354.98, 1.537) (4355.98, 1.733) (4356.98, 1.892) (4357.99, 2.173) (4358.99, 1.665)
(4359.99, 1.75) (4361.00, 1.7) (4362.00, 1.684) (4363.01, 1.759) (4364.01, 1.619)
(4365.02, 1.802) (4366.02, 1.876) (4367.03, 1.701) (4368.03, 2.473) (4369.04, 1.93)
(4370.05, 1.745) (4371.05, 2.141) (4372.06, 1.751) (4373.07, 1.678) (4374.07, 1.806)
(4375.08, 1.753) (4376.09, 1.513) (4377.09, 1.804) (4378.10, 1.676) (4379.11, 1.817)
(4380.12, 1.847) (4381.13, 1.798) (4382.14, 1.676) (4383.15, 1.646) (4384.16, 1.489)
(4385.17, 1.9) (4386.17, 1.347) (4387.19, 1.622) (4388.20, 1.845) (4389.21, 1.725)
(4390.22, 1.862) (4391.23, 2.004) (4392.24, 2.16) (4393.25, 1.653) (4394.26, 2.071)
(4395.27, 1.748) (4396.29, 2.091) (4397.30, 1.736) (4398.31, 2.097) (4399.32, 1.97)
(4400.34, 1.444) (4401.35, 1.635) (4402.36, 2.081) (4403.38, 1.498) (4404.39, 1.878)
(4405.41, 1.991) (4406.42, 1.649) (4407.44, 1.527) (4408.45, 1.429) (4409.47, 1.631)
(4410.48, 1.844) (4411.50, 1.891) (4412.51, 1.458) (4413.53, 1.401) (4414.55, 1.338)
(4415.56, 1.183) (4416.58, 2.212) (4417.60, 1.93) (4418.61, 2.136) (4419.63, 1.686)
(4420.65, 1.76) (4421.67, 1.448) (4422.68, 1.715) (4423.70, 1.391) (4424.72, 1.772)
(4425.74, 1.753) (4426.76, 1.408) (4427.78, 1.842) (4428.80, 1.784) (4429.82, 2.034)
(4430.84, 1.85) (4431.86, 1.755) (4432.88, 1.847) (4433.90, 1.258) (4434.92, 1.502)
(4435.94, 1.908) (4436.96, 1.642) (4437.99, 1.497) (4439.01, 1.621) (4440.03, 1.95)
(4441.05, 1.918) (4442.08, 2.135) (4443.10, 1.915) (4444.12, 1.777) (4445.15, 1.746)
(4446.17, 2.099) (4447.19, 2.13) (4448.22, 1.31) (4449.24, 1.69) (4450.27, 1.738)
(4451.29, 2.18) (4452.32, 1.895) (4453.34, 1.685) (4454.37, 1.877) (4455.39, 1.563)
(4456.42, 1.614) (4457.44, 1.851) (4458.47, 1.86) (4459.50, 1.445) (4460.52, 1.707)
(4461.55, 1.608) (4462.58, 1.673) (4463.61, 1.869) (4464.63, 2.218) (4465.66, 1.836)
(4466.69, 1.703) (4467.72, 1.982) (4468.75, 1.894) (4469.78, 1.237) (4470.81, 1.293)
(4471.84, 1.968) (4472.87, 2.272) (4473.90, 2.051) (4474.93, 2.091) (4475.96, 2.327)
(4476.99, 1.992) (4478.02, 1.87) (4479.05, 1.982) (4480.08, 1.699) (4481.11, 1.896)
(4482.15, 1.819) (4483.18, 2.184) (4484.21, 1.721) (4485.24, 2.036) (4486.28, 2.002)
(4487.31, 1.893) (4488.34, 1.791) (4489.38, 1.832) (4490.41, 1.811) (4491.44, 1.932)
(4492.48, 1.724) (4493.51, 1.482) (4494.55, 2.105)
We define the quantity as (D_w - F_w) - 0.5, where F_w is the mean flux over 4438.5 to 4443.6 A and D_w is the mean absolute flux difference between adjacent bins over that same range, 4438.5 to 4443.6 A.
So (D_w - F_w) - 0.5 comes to -2.21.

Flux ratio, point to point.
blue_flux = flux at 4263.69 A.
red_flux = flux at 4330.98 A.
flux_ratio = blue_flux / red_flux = 1.37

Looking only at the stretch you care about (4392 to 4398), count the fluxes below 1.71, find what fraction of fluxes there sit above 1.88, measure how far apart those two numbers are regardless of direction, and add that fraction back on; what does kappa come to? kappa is 1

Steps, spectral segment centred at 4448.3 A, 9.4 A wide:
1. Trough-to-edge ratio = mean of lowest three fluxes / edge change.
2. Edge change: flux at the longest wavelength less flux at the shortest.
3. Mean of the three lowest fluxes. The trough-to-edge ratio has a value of 13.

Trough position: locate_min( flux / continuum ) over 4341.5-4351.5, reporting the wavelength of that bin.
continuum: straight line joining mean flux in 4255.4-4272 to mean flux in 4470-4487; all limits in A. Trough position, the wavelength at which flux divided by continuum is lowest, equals 4343.96 A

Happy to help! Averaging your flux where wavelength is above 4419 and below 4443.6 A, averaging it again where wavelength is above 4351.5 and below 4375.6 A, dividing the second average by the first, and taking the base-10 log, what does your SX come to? 0.013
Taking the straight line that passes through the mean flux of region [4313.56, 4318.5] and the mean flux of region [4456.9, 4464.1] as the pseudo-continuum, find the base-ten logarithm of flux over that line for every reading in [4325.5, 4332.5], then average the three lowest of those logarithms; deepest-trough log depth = -0.084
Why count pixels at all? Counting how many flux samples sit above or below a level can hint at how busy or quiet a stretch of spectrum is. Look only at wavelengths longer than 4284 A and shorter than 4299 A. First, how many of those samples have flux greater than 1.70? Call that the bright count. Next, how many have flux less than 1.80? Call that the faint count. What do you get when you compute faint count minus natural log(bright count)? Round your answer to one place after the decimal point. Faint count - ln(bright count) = 7.8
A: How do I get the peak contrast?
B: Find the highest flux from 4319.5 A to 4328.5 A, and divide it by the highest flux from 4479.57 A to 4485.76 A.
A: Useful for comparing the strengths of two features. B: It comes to 0.89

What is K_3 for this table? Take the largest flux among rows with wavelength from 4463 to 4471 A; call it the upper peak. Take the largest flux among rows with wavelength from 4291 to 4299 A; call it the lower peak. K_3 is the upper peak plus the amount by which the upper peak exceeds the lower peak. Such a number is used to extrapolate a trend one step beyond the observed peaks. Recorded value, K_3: 2.44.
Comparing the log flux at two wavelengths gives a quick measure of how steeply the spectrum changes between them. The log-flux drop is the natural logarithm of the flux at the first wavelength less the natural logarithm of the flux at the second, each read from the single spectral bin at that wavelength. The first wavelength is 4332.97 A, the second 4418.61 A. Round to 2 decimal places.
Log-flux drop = -0.47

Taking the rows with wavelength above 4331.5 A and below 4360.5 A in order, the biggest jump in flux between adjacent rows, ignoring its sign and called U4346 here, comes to 1.40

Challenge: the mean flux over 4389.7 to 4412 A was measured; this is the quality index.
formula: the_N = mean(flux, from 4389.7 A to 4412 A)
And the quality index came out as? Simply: 1.81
